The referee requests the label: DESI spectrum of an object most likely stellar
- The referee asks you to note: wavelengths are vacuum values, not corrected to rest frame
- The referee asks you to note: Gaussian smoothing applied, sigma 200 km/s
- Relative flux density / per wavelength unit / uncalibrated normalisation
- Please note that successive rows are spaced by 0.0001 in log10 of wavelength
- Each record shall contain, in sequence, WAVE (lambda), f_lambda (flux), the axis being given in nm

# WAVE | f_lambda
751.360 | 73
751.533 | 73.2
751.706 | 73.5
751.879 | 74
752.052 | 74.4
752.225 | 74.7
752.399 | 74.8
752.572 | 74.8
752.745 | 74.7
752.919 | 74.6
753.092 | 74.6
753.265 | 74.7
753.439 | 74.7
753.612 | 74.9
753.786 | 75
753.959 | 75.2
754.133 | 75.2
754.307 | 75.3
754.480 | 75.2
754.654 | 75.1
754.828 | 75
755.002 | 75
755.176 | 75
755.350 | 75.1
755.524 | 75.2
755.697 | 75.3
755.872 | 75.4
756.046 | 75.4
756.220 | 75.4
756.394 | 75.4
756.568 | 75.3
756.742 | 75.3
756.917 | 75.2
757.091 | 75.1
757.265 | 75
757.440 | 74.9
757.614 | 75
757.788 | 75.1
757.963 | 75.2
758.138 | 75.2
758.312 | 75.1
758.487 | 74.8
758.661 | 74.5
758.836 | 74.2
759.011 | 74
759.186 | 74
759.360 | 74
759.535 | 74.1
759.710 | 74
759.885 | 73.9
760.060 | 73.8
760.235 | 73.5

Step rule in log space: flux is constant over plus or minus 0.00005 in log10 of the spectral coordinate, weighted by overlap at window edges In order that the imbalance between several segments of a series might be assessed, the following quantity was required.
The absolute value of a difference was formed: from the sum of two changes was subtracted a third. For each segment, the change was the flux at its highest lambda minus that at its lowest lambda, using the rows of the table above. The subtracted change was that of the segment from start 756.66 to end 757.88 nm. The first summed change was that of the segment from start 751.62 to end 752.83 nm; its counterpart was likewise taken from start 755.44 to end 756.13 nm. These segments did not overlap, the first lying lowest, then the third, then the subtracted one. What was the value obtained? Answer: 1.6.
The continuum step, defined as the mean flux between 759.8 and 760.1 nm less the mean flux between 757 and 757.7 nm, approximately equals -1.2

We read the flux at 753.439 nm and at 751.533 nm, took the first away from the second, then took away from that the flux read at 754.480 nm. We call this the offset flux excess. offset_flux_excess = -76.7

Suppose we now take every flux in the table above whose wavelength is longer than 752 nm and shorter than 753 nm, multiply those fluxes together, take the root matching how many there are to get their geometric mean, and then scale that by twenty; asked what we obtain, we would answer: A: 1493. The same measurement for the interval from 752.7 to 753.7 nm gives 1494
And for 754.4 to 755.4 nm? 1501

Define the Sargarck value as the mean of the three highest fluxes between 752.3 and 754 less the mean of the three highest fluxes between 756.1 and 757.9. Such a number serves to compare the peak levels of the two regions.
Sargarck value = -0.33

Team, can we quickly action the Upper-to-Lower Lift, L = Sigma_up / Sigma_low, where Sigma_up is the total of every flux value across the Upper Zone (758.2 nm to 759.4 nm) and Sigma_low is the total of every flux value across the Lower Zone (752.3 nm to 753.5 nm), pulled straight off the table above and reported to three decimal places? 0.996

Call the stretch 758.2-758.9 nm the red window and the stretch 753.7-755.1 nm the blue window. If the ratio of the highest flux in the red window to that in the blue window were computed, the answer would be 1.00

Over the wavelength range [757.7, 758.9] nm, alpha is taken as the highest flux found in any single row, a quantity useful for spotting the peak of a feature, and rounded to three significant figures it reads 75.2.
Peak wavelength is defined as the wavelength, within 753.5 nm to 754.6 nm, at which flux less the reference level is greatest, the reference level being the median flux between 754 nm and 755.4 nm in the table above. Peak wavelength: 754.307 nm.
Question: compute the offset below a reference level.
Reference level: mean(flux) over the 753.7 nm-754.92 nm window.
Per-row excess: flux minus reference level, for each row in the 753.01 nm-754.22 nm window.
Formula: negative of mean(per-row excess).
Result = 0.24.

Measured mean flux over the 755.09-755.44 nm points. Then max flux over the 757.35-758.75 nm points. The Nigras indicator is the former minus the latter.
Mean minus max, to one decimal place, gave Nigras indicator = -0.2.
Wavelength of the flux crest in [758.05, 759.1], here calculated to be 758.138 nm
